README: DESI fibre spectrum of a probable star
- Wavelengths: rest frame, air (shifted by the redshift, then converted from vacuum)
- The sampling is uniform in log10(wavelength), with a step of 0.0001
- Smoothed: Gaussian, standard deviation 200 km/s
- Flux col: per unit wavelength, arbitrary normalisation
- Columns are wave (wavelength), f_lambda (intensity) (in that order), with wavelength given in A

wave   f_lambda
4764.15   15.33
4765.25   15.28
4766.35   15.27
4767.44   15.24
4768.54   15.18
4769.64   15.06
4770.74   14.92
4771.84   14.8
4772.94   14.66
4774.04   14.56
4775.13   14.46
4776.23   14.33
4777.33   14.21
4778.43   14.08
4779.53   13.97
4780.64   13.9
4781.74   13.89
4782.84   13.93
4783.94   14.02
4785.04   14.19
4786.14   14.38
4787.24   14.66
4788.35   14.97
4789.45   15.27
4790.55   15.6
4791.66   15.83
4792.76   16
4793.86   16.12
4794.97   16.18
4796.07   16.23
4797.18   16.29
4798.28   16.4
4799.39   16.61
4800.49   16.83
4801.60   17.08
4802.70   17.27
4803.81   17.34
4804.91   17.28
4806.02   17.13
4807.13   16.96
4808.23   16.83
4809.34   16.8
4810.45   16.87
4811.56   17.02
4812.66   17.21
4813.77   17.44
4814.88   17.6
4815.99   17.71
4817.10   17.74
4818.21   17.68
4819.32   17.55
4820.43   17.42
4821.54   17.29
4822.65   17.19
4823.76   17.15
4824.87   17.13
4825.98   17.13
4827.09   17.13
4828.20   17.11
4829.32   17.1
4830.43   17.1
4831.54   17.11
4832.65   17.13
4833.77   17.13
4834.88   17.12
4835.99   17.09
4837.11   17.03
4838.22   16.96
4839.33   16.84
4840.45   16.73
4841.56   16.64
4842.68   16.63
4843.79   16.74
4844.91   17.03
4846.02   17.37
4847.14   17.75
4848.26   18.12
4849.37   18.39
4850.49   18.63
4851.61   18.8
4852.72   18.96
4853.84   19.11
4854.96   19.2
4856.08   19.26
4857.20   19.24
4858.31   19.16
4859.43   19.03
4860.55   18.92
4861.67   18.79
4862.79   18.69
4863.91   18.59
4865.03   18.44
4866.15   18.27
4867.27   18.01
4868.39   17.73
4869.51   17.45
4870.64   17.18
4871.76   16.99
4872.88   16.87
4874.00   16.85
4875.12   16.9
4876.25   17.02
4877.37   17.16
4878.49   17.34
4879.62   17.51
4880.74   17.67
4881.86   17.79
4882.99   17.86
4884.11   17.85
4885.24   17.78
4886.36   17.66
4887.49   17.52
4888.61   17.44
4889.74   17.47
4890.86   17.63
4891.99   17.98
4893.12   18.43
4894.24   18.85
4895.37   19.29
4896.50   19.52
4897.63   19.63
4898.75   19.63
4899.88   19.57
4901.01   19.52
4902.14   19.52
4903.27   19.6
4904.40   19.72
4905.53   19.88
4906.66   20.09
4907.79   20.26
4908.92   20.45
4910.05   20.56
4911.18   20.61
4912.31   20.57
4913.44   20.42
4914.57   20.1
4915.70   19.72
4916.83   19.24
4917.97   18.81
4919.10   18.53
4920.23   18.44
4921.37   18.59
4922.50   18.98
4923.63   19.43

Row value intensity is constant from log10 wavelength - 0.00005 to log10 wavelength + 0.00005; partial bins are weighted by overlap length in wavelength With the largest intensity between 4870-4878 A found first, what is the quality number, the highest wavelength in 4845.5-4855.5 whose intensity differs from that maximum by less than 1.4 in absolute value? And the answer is 4849.37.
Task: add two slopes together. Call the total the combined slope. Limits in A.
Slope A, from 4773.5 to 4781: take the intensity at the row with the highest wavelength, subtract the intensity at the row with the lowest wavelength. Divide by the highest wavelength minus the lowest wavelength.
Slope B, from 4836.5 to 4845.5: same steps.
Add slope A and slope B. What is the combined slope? -0.10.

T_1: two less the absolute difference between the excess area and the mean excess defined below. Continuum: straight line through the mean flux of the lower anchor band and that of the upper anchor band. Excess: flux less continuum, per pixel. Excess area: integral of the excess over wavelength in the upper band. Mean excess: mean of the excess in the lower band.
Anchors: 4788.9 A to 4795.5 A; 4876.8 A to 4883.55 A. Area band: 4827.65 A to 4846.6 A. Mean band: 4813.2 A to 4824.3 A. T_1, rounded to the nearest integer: -2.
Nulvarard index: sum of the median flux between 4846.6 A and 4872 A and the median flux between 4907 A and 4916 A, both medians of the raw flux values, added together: 39.1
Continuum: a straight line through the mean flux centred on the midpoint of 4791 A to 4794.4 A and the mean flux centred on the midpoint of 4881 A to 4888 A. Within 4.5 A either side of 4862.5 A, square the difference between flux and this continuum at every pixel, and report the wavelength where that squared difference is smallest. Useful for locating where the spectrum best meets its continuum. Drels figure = 4866.15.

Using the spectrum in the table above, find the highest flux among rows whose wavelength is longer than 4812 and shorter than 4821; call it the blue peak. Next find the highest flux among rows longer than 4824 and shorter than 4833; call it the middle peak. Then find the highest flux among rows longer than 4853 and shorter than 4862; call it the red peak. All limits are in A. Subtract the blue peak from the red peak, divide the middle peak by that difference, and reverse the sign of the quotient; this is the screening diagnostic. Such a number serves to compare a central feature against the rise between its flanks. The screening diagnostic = -11.3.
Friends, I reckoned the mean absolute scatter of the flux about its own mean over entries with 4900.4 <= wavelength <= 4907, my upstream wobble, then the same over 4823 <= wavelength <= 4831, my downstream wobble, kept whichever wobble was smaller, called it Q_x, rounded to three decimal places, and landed 0.016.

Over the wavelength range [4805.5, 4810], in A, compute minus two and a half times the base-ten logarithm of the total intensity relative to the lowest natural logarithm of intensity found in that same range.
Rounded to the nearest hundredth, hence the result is -3.45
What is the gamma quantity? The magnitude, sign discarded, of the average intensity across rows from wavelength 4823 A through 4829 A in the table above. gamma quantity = 17.1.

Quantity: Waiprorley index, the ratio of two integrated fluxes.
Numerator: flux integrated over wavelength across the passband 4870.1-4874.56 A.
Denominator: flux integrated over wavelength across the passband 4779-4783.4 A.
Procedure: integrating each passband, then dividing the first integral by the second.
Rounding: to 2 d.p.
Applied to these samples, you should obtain 1.24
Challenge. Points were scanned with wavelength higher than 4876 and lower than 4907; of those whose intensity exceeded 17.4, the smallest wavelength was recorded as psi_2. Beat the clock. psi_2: 4879.62 A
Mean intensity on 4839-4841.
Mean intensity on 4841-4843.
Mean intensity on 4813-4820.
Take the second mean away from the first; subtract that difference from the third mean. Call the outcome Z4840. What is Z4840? 17.5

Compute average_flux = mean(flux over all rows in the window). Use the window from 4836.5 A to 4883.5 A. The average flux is 17.8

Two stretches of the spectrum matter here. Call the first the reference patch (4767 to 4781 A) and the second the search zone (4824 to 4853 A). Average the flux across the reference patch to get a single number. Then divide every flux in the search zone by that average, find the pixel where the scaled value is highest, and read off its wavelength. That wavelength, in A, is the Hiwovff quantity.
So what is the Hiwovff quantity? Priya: 4852.72 A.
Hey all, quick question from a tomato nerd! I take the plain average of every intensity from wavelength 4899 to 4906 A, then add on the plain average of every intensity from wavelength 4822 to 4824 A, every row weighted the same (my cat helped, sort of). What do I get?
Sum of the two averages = 36.8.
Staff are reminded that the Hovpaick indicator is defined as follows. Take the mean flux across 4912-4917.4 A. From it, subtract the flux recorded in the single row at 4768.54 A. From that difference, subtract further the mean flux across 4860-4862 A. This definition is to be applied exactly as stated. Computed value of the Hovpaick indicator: -14.0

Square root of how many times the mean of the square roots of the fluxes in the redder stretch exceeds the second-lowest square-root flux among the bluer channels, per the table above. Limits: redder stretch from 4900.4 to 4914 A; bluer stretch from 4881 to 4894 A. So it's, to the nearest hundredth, 1.04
